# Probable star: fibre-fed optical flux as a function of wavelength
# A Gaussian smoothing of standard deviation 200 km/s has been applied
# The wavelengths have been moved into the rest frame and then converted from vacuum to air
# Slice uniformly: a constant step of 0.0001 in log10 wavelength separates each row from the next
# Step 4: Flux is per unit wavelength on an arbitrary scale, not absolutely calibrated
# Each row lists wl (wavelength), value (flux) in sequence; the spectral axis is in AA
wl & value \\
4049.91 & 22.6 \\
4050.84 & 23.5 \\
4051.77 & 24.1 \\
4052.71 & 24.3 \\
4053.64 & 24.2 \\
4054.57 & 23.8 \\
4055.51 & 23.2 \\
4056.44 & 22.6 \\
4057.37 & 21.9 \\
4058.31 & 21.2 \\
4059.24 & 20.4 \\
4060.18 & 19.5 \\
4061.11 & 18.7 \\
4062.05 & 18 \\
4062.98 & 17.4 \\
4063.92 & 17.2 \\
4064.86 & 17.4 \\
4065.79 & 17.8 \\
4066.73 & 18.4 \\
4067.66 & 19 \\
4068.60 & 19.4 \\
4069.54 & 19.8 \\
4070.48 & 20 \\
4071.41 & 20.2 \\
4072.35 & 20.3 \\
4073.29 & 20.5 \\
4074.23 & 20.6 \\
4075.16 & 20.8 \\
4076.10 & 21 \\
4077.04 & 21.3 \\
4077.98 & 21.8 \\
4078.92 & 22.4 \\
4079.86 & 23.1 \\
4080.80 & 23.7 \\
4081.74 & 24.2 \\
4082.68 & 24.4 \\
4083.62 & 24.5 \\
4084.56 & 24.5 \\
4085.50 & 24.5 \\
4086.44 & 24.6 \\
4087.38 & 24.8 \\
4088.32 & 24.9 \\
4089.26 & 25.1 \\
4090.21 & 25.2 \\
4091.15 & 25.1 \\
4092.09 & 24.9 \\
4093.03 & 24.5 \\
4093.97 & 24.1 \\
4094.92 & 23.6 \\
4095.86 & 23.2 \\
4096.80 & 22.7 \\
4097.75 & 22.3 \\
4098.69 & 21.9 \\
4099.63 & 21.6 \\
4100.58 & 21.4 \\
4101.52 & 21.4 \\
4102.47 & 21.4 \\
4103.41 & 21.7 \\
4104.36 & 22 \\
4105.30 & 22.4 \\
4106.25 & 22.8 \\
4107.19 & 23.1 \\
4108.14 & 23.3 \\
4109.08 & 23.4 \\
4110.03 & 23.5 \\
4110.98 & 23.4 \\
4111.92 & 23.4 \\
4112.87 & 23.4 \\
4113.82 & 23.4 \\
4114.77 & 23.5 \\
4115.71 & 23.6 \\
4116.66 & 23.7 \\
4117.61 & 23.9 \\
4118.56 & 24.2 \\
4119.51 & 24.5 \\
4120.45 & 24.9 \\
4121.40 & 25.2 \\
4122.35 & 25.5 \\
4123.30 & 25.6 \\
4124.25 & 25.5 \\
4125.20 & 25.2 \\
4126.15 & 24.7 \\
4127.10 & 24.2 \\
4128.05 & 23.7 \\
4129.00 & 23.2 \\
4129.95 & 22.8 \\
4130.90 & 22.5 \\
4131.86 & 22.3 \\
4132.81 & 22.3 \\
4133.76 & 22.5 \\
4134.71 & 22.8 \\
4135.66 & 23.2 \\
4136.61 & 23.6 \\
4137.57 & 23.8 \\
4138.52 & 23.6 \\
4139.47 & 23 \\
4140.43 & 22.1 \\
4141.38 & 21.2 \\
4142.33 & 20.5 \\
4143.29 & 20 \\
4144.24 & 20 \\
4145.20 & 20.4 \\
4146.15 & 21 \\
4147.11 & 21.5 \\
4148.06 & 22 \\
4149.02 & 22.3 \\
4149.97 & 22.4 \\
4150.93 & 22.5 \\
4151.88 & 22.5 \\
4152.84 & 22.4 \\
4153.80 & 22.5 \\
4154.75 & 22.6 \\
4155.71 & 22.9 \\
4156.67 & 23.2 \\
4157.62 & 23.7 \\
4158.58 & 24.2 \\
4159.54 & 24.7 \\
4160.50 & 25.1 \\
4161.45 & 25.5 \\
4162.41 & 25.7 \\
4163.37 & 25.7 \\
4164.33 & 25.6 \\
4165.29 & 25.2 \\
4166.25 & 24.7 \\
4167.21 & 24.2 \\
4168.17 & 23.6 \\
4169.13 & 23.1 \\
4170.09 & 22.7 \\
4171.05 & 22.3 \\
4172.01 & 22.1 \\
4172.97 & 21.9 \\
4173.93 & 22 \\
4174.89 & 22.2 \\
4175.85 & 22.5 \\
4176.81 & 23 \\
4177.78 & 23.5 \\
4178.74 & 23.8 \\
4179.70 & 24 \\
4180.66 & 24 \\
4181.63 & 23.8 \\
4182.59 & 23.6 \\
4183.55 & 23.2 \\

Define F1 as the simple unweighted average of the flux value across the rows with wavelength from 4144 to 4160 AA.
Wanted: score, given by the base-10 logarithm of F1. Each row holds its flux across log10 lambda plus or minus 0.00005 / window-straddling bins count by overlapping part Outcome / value 1.35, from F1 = 22.4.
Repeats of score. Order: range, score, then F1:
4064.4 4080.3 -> 1.31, 20.2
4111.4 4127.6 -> 1.39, 24.4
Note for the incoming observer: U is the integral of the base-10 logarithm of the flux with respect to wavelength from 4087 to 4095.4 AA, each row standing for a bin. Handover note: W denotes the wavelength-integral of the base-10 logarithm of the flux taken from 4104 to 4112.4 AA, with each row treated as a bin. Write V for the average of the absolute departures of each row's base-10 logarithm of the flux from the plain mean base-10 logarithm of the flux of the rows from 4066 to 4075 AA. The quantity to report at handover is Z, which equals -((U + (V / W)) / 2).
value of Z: -5.8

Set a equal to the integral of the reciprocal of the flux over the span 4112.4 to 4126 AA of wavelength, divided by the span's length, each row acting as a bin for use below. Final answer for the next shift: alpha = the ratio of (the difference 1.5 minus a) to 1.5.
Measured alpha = 0.973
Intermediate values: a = 0.0410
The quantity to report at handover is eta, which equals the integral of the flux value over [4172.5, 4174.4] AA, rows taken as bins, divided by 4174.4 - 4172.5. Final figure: 22.0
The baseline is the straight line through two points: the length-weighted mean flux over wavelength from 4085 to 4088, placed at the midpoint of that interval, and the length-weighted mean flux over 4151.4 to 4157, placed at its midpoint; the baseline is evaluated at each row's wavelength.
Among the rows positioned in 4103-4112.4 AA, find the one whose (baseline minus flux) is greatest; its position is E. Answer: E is 4103.41 AA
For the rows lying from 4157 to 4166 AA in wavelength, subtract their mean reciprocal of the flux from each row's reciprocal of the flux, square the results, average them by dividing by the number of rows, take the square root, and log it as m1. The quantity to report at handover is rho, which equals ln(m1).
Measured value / -6.8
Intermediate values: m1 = 0.0011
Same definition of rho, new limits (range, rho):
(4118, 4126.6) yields -7.2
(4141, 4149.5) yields -6.3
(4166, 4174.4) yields -6.3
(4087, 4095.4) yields -7.1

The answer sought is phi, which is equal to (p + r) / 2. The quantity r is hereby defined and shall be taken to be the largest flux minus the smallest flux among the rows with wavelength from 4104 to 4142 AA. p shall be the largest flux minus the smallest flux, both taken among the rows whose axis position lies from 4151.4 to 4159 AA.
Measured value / 3.1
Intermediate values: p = 1.80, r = 4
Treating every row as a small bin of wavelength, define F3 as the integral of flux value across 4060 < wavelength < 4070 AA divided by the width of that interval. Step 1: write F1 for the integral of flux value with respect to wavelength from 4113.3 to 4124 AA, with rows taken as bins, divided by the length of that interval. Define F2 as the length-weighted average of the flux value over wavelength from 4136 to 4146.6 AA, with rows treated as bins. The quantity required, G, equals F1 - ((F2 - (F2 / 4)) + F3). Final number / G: -10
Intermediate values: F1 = 24.4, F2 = 22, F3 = 18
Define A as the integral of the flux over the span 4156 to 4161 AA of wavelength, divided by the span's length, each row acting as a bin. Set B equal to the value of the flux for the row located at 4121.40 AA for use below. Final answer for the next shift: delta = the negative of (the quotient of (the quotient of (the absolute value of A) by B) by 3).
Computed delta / -0.320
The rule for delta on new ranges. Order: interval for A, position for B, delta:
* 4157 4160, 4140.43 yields -0.364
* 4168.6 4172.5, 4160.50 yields -0.300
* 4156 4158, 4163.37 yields -0.304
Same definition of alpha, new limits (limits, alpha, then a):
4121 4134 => 0.972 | 0.0418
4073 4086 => 0.970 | 0.0443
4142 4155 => 0.969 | 0.0464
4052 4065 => 0.968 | 0.0487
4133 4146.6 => 0.970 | 0.0457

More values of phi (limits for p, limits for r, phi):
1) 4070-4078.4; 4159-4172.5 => 2.7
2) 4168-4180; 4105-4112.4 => 1.6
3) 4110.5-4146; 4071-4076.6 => 3.2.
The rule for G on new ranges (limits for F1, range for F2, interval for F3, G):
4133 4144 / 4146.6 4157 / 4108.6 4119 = -18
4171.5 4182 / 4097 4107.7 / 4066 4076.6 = -13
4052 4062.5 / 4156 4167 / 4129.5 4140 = -20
